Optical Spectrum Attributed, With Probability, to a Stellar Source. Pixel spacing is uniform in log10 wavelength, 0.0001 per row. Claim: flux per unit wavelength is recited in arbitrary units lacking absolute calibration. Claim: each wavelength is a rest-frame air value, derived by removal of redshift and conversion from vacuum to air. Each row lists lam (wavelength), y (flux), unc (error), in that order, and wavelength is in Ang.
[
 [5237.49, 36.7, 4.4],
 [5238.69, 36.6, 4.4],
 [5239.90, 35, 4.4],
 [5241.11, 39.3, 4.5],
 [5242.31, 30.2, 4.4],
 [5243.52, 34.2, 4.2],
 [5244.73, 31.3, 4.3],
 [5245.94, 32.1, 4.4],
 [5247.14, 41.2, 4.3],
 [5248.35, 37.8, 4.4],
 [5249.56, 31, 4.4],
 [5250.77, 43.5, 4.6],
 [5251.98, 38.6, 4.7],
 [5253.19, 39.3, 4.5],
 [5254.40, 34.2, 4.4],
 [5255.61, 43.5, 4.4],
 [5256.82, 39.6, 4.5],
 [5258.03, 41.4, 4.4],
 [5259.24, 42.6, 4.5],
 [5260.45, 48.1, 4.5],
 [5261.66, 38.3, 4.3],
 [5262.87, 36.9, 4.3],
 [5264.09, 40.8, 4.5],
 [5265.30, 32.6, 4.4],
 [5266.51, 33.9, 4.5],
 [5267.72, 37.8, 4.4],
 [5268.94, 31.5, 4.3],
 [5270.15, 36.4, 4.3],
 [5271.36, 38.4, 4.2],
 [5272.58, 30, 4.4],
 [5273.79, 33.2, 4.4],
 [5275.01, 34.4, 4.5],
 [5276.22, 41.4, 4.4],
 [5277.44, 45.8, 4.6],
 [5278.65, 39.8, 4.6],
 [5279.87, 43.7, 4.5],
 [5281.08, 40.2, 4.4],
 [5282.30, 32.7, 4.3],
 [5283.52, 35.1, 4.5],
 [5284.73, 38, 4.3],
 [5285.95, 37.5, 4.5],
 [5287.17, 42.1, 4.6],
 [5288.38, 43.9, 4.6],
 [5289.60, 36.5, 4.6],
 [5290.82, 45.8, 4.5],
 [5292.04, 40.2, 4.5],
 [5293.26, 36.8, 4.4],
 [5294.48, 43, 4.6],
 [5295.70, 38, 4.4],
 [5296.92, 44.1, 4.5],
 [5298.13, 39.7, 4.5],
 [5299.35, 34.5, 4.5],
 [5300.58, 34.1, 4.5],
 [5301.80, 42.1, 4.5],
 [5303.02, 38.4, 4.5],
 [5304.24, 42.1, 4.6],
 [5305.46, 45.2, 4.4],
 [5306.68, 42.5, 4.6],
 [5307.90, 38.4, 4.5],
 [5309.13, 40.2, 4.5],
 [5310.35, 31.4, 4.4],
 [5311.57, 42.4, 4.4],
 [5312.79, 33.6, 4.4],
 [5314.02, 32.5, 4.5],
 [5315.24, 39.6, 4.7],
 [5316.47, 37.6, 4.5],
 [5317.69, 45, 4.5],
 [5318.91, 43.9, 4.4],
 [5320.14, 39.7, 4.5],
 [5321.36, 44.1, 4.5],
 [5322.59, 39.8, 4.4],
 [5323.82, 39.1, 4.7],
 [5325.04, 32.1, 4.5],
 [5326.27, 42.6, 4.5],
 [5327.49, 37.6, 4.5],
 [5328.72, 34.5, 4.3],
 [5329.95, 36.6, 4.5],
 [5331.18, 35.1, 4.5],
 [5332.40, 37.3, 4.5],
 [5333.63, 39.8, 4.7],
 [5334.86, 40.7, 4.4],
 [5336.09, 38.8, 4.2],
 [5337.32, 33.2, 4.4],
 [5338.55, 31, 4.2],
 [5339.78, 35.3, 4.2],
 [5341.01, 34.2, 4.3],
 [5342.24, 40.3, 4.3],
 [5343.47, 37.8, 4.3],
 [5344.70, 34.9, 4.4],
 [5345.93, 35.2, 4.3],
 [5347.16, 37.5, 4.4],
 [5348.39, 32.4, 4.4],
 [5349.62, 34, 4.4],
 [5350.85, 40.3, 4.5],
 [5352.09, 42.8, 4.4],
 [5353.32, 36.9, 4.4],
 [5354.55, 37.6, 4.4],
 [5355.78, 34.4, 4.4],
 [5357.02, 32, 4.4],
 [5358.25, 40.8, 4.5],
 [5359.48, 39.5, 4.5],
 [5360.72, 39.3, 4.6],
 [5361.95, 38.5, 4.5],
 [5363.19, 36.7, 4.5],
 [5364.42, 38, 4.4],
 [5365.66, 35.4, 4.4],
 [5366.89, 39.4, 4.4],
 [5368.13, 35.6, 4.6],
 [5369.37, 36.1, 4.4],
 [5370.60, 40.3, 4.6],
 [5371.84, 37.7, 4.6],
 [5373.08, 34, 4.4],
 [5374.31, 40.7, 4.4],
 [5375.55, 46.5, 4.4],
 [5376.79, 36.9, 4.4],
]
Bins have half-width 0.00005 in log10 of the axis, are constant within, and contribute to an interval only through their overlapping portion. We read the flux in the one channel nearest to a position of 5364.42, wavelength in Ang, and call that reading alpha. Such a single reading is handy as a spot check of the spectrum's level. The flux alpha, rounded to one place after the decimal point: 38.0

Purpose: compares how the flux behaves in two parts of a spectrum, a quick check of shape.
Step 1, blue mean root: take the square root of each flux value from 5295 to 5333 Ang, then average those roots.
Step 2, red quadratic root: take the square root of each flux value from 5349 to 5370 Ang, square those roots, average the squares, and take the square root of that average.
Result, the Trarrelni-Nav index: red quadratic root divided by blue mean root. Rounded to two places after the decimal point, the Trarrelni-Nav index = 0.98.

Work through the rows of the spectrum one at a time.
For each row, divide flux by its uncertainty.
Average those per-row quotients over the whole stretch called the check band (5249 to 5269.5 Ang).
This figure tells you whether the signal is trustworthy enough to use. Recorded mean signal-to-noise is 8.64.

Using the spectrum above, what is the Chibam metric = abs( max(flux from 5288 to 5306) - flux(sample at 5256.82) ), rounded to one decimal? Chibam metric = 6.2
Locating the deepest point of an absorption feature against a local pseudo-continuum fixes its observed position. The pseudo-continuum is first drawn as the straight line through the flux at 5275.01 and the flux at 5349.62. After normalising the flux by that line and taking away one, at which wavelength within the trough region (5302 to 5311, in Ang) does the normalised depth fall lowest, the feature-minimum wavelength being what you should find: 5310.35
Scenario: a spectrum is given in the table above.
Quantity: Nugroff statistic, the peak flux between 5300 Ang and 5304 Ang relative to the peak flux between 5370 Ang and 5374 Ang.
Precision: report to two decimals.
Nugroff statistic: 1.04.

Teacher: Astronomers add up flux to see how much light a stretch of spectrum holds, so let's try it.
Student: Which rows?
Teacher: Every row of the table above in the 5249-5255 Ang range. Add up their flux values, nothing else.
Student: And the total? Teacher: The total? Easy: 187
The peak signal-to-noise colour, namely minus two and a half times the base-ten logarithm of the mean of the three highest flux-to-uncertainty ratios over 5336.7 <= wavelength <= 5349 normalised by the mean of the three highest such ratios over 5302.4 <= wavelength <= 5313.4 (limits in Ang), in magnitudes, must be 0.10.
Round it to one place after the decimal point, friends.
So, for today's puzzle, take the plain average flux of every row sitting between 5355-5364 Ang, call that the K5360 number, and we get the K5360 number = 37.3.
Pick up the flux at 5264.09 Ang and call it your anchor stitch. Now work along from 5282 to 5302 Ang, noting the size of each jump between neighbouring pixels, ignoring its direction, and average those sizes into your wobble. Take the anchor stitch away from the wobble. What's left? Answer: -36.2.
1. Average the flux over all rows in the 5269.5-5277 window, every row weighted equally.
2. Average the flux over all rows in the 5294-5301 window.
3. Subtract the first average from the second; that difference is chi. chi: 3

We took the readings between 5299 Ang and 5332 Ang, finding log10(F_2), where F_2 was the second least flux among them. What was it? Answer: 1.51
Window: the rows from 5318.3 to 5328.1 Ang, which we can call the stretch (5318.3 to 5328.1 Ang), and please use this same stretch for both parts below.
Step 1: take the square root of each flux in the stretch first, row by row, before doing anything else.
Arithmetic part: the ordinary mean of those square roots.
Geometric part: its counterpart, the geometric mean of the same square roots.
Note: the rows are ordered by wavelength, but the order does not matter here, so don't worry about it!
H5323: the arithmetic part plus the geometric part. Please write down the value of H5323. 12.6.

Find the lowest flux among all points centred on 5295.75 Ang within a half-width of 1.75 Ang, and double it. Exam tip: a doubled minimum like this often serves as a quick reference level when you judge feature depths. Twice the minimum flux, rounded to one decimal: 76.0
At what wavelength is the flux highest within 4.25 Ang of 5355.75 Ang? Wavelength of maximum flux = 5352.09 Ang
